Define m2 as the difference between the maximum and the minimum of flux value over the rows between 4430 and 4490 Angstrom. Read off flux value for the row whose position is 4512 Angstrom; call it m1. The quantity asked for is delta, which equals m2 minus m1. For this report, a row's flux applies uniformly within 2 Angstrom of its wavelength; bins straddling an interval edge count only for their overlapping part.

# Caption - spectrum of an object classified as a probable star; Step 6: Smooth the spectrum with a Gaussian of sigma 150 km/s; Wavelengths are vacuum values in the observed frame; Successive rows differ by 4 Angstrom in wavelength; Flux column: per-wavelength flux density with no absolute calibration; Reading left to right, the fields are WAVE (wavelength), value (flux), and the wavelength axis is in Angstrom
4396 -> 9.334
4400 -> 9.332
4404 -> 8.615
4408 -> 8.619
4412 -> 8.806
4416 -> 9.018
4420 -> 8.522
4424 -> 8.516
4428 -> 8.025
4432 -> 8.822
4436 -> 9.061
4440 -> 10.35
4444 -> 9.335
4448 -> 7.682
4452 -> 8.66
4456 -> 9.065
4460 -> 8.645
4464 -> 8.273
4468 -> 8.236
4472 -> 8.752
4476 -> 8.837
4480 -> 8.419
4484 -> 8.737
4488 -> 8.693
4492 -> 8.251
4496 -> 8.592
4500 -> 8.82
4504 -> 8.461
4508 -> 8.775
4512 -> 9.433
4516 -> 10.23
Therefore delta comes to -6.8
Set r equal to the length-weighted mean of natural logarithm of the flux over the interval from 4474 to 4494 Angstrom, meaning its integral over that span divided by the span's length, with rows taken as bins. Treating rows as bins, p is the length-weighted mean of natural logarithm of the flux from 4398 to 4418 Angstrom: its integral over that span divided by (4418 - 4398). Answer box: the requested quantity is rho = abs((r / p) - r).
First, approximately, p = 2.183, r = 2.150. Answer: 1.17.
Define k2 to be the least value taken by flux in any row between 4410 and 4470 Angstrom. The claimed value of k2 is 7.682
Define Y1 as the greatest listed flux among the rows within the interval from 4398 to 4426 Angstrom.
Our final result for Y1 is 9.332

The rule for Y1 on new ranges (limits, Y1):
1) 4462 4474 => 8.752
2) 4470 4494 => 8.837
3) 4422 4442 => 10.35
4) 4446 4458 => 9.065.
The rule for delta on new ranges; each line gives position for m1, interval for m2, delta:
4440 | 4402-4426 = -9.8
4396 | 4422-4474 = -6.7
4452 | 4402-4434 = -7.7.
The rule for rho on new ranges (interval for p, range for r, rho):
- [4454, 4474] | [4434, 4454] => 1.17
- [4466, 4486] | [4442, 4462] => 1.16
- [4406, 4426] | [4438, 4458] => 1.18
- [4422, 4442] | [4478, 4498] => 1.16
